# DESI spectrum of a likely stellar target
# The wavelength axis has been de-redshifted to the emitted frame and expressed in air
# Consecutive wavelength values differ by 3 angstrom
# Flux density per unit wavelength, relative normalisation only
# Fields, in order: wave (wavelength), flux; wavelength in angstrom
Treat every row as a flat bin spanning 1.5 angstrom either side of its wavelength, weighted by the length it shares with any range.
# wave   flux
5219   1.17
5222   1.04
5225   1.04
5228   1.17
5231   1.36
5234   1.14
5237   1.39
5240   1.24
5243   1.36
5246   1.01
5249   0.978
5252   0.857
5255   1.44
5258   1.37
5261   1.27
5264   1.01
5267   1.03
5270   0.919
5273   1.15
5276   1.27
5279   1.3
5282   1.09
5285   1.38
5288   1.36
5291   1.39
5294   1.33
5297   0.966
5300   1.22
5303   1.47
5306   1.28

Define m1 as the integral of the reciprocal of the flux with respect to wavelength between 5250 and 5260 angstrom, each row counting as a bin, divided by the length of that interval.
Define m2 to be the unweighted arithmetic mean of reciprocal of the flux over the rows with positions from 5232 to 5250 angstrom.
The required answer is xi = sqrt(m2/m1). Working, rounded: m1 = 0.87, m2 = 0.858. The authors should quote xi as 0.995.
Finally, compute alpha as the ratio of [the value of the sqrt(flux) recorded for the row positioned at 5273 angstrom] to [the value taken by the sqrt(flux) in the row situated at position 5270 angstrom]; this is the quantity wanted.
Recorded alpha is 1.12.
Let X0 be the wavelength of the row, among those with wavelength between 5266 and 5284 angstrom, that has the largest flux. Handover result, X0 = 5279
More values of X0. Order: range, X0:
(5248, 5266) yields 5255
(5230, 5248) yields 5237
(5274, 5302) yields 5291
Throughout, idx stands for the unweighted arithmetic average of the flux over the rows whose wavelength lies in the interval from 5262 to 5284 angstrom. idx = 1.11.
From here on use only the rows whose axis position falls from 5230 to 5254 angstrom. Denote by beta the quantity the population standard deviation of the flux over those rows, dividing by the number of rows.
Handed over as 0.19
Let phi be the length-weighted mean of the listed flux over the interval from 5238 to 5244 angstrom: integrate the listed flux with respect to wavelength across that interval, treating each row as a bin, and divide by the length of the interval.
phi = 1.30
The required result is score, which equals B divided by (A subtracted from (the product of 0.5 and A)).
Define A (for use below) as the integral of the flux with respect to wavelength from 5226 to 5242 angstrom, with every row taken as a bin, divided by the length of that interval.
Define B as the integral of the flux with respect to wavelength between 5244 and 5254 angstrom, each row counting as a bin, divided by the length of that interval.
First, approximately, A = 1.26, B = 0.99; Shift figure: -1.58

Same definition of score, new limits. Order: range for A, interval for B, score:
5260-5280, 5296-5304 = -2.16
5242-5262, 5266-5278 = -1.88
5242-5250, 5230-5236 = -2.26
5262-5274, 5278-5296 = -2.52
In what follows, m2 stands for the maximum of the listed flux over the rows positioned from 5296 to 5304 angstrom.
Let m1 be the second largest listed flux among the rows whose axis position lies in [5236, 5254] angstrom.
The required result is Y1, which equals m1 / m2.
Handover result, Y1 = 0.925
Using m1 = 1.36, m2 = 1.47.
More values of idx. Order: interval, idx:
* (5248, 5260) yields 1.16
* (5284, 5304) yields 1.30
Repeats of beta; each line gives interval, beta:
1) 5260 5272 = 0.13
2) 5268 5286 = 0.15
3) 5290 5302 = 0.16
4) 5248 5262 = 0.23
